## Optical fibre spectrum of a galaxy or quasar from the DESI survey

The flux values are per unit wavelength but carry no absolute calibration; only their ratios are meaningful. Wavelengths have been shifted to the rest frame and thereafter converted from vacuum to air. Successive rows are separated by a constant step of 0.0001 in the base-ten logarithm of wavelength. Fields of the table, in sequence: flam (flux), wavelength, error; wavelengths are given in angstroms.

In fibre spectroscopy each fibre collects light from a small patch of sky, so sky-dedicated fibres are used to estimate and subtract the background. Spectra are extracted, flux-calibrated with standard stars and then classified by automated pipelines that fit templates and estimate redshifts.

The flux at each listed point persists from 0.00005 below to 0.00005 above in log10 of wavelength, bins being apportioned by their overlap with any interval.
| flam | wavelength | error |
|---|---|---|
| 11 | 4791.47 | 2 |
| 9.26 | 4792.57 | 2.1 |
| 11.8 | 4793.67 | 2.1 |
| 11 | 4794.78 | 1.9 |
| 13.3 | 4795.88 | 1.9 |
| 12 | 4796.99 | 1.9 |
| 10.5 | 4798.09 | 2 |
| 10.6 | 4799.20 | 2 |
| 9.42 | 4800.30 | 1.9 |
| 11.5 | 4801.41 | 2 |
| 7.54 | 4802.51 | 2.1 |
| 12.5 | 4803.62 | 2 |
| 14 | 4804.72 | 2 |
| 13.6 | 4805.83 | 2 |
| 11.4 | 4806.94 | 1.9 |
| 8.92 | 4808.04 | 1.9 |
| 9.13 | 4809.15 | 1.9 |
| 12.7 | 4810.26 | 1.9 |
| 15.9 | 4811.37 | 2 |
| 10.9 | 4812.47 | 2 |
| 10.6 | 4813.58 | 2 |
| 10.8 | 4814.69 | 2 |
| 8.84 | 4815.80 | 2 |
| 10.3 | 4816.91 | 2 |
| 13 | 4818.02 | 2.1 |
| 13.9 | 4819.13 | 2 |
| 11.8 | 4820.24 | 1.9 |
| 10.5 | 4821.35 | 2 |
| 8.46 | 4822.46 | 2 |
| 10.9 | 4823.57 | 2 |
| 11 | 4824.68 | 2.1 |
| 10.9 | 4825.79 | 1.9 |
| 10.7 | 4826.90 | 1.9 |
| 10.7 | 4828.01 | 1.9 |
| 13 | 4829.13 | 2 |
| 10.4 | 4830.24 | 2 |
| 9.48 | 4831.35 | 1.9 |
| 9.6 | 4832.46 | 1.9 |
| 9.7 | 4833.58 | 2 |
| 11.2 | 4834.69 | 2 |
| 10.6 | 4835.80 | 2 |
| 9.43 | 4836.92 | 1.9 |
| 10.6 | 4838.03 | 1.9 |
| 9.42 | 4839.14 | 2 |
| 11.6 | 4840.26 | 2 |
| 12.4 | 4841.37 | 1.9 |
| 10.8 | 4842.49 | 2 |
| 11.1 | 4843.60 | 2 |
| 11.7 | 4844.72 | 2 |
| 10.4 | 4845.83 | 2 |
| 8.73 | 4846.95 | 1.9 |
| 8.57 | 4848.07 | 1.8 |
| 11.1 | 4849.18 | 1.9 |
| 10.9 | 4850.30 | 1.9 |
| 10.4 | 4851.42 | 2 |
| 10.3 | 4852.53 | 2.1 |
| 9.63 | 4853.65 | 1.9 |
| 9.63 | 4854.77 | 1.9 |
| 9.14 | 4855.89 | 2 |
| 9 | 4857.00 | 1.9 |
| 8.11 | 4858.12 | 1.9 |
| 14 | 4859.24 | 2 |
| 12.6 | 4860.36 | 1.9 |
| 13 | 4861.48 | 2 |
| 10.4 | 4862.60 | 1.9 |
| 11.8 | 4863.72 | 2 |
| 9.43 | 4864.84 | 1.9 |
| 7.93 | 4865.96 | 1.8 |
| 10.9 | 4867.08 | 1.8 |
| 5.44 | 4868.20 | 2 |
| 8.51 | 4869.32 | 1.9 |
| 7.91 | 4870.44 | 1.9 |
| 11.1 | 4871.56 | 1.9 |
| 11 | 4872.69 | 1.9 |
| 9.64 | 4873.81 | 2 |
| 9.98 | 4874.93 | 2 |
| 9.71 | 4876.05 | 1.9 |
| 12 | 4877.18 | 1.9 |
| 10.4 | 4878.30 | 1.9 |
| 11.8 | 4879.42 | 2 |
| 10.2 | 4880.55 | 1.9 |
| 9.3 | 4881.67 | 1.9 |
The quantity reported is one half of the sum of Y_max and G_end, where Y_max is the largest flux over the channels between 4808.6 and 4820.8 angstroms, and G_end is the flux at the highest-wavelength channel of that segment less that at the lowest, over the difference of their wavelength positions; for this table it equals 8.1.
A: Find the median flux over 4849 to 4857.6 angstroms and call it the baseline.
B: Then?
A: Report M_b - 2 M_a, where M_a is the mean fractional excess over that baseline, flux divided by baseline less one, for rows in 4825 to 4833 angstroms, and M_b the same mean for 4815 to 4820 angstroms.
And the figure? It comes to 0.0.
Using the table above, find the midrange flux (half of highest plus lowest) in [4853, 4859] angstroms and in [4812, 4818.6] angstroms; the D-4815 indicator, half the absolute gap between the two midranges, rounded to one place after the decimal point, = 1.0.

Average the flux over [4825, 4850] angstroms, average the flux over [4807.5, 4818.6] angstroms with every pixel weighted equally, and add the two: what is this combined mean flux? 21.7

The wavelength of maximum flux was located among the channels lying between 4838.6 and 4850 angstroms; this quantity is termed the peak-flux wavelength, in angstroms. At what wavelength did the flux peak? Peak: 4841.37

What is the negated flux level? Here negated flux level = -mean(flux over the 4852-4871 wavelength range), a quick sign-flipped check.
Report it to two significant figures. -9.9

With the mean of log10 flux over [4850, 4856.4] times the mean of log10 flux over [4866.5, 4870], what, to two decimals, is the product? 0.90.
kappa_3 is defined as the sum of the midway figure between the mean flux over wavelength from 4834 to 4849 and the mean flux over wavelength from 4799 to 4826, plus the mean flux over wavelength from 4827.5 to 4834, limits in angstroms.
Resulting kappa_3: 21.3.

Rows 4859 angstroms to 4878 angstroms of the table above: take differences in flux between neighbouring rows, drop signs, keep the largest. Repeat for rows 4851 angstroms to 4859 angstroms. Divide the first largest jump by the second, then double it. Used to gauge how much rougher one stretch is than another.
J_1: 12.3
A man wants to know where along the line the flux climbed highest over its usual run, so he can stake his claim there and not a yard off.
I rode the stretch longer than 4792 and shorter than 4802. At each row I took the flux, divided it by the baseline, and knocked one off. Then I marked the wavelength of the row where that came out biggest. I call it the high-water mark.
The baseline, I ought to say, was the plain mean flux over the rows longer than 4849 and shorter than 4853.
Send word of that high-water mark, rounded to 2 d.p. 4795.88 angstroms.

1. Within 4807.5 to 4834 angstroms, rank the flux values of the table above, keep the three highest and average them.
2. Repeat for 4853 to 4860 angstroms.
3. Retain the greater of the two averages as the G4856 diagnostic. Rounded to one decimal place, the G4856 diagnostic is 14.3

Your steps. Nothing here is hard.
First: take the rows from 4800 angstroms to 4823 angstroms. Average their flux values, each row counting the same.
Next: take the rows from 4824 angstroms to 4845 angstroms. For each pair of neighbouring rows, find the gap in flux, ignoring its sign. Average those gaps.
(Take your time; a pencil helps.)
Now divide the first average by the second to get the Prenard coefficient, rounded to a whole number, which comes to 12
